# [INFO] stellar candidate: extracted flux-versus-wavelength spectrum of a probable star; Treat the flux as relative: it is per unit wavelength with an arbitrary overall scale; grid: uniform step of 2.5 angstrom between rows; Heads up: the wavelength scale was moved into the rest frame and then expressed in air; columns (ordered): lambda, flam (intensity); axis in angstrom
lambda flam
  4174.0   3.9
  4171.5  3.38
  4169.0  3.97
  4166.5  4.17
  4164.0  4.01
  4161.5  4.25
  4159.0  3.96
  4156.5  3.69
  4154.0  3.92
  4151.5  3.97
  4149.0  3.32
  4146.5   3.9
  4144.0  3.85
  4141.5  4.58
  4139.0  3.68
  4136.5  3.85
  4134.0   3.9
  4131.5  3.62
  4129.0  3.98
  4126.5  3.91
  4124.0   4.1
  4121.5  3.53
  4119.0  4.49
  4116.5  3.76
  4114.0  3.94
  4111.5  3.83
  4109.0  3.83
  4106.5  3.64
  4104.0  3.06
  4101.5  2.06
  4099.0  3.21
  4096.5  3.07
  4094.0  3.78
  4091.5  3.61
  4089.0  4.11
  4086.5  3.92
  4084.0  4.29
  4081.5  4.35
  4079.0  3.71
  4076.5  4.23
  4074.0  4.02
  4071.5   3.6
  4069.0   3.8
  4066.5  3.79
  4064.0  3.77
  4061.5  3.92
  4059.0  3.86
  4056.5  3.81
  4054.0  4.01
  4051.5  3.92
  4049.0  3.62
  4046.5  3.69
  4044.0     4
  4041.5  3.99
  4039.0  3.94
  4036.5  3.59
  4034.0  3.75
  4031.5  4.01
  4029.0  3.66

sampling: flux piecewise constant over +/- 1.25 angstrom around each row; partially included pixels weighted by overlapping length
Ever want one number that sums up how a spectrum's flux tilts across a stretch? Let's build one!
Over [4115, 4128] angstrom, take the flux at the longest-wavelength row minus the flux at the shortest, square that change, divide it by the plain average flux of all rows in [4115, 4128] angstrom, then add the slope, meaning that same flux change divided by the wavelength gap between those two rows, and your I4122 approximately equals 0.021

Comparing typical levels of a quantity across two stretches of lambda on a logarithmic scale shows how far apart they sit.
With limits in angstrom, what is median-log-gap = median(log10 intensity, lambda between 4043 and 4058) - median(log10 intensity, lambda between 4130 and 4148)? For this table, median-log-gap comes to 0.002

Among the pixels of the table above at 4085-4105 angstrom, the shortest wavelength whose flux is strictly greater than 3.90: 4086.5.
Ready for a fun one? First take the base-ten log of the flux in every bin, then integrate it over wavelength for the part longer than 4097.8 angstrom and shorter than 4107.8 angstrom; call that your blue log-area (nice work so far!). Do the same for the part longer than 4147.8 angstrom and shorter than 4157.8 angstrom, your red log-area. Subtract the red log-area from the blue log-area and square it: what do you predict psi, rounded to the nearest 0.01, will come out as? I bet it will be 1.07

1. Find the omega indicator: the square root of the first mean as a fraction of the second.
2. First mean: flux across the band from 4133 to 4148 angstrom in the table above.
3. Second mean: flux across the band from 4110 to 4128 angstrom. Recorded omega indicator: 1.00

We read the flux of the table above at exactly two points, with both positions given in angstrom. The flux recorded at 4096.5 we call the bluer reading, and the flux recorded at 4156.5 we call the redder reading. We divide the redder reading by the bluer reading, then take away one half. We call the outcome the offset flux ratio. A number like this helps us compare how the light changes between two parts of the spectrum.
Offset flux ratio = 0.70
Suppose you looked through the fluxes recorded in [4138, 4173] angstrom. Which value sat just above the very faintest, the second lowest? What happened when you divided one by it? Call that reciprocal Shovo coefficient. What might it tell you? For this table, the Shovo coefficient 0.296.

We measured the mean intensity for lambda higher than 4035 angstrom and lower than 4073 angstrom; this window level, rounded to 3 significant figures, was 3.82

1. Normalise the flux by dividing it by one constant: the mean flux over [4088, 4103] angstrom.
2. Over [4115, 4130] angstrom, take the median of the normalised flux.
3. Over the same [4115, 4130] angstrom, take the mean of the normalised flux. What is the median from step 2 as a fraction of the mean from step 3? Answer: 1.00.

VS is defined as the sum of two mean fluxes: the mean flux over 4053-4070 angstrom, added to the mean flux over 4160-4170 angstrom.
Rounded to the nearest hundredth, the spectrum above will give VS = 7.95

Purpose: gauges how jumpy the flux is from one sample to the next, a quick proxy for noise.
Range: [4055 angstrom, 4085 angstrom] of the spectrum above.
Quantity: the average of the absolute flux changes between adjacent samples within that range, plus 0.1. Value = 0.3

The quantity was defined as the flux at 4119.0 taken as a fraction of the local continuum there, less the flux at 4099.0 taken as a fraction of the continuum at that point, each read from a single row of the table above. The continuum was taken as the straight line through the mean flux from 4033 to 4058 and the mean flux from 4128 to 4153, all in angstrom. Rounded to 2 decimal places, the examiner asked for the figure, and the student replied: 0.33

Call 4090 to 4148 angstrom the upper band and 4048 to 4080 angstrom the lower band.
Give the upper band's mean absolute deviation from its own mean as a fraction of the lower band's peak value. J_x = 0.0792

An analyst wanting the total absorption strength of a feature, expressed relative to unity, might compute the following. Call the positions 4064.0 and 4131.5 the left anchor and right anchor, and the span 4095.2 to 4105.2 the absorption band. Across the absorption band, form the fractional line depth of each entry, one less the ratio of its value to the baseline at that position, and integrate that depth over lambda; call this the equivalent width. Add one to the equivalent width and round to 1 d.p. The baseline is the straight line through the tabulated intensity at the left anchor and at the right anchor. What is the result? 3.3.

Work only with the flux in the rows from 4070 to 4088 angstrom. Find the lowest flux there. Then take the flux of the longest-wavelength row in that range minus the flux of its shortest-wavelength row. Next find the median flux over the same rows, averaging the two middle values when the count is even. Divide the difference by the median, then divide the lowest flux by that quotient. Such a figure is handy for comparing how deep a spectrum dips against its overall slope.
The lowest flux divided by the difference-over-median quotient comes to 45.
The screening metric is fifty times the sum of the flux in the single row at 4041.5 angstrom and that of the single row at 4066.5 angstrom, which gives 389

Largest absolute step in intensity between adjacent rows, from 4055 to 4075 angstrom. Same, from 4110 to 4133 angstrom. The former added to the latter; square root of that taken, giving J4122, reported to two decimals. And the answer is 1.17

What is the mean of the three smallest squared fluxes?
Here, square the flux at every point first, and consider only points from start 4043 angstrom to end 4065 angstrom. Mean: 13.6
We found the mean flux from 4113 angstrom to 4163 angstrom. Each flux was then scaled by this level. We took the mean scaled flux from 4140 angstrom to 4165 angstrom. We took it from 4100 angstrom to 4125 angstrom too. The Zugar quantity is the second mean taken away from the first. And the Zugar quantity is 0.08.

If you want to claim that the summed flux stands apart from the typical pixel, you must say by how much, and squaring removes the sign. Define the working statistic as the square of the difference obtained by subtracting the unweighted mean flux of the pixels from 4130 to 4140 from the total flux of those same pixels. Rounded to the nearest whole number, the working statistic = 127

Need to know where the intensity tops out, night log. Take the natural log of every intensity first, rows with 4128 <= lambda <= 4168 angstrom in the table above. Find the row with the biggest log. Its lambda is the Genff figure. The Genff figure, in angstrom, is 4141.5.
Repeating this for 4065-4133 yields 4119.0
